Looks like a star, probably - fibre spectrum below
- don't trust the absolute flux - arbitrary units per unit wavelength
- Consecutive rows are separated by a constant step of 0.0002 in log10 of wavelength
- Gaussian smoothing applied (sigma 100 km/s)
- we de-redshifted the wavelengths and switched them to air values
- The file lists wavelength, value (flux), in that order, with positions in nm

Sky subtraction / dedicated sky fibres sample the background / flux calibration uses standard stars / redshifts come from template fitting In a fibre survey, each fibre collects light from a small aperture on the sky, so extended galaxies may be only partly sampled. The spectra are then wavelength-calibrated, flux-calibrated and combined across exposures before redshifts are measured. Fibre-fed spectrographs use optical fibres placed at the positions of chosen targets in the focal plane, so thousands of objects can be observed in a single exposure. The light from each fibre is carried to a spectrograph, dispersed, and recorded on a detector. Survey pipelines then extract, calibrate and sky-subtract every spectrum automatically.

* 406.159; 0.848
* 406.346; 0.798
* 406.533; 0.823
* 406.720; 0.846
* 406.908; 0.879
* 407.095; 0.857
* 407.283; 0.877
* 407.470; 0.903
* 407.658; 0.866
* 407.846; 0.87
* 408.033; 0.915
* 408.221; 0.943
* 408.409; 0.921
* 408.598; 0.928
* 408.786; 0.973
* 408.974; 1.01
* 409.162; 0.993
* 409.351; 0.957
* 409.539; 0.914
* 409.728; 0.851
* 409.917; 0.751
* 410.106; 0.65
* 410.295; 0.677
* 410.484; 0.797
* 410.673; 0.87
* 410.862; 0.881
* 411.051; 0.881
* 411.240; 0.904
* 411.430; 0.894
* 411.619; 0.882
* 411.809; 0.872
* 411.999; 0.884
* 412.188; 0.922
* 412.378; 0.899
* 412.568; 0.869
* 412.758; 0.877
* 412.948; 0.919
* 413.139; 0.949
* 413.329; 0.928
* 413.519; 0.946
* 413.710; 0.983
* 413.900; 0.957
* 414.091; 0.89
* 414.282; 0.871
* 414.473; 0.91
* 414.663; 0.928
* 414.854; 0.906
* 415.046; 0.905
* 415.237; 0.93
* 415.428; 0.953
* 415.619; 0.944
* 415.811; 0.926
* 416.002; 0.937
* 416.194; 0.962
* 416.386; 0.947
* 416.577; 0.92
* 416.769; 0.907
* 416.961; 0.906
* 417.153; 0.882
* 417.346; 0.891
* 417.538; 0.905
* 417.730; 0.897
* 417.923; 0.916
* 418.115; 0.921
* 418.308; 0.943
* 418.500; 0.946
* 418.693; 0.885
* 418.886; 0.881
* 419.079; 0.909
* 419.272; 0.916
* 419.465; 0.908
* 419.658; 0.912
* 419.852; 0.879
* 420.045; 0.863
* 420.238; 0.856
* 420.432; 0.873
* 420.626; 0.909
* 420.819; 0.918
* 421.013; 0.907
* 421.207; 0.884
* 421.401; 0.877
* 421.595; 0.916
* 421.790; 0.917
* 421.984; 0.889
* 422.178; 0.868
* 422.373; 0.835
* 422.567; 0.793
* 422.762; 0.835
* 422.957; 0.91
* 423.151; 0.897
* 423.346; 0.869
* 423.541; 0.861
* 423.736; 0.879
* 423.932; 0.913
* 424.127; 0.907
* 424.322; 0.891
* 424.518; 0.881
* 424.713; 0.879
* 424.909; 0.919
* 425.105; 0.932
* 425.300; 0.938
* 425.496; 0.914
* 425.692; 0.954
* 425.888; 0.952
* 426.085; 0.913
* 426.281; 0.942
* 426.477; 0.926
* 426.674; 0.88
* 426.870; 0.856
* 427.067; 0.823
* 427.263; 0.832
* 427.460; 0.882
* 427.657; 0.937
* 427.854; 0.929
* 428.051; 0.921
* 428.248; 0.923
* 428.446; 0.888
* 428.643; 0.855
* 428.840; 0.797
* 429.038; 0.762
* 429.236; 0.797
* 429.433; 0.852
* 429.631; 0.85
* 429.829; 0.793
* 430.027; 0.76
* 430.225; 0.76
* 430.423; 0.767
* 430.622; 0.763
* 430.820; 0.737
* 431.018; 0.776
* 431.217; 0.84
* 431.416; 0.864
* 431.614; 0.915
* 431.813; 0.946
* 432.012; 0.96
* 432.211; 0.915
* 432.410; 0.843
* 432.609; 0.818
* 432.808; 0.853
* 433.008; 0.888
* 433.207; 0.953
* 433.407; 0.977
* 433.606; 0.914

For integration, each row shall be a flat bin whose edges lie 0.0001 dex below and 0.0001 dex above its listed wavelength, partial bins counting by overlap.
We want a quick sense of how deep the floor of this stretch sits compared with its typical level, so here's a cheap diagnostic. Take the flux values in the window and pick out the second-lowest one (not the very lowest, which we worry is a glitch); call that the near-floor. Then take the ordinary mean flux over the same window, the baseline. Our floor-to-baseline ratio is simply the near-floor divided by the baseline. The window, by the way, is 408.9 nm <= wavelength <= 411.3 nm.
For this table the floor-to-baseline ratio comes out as 0.79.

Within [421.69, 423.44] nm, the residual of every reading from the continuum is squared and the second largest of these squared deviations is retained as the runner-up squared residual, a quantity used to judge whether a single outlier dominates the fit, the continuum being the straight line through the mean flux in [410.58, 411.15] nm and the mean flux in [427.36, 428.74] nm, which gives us 0.0038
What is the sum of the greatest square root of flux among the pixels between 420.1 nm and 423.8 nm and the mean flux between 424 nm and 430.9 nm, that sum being 1.82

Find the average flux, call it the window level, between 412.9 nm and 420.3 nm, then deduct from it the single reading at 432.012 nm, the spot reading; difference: -0.044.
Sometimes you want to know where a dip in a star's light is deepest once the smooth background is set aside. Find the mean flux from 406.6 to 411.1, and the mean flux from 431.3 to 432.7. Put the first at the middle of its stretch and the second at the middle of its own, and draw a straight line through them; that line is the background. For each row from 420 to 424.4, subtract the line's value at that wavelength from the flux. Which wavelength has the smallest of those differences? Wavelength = 422.567 nm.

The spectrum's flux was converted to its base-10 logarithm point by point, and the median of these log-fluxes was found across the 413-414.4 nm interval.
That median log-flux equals -0.024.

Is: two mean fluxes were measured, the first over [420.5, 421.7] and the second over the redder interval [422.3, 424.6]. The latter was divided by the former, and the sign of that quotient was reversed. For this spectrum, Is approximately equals -0.97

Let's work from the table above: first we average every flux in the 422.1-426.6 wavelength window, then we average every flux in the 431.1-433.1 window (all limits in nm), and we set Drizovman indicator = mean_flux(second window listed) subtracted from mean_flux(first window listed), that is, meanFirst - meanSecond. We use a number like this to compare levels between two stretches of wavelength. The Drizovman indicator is 0.01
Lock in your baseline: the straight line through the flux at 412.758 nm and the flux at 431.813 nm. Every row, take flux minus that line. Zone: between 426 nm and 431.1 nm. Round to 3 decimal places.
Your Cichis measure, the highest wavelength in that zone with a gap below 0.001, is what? 431.018 nm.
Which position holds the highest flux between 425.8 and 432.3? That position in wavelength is 432.012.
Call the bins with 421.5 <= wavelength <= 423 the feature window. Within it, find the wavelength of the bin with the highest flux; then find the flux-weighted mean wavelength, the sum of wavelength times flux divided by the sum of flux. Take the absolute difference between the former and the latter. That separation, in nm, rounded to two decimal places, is 0.47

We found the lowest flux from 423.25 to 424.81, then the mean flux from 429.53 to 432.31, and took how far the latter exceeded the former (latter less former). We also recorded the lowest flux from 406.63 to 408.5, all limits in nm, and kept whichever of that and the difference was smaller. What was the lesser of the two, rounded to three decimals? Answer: -0.029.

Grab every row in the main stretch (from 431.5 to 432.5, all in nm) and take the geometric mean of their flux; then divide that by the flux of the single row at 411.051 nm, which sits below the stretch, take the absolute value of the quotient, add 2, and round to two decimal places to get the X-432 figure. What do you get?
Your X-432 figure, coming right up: 3.04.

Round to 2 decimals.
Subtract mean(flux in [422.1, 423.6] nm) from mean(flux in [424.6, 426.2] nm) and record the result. 0.07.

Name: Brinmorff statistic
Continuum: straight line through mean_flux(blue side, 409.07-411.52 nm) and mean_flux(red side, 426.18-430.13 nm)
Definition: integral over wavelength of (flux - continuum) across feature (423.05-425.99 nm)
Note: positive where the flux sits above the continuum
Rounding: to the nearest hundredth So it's 0.14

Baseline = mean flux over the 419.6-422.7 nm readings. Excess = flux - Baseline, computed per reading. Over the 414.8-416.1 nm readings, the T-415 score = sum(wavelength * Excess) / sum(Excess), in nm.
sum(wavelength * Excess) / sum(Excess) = 415.51 nm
